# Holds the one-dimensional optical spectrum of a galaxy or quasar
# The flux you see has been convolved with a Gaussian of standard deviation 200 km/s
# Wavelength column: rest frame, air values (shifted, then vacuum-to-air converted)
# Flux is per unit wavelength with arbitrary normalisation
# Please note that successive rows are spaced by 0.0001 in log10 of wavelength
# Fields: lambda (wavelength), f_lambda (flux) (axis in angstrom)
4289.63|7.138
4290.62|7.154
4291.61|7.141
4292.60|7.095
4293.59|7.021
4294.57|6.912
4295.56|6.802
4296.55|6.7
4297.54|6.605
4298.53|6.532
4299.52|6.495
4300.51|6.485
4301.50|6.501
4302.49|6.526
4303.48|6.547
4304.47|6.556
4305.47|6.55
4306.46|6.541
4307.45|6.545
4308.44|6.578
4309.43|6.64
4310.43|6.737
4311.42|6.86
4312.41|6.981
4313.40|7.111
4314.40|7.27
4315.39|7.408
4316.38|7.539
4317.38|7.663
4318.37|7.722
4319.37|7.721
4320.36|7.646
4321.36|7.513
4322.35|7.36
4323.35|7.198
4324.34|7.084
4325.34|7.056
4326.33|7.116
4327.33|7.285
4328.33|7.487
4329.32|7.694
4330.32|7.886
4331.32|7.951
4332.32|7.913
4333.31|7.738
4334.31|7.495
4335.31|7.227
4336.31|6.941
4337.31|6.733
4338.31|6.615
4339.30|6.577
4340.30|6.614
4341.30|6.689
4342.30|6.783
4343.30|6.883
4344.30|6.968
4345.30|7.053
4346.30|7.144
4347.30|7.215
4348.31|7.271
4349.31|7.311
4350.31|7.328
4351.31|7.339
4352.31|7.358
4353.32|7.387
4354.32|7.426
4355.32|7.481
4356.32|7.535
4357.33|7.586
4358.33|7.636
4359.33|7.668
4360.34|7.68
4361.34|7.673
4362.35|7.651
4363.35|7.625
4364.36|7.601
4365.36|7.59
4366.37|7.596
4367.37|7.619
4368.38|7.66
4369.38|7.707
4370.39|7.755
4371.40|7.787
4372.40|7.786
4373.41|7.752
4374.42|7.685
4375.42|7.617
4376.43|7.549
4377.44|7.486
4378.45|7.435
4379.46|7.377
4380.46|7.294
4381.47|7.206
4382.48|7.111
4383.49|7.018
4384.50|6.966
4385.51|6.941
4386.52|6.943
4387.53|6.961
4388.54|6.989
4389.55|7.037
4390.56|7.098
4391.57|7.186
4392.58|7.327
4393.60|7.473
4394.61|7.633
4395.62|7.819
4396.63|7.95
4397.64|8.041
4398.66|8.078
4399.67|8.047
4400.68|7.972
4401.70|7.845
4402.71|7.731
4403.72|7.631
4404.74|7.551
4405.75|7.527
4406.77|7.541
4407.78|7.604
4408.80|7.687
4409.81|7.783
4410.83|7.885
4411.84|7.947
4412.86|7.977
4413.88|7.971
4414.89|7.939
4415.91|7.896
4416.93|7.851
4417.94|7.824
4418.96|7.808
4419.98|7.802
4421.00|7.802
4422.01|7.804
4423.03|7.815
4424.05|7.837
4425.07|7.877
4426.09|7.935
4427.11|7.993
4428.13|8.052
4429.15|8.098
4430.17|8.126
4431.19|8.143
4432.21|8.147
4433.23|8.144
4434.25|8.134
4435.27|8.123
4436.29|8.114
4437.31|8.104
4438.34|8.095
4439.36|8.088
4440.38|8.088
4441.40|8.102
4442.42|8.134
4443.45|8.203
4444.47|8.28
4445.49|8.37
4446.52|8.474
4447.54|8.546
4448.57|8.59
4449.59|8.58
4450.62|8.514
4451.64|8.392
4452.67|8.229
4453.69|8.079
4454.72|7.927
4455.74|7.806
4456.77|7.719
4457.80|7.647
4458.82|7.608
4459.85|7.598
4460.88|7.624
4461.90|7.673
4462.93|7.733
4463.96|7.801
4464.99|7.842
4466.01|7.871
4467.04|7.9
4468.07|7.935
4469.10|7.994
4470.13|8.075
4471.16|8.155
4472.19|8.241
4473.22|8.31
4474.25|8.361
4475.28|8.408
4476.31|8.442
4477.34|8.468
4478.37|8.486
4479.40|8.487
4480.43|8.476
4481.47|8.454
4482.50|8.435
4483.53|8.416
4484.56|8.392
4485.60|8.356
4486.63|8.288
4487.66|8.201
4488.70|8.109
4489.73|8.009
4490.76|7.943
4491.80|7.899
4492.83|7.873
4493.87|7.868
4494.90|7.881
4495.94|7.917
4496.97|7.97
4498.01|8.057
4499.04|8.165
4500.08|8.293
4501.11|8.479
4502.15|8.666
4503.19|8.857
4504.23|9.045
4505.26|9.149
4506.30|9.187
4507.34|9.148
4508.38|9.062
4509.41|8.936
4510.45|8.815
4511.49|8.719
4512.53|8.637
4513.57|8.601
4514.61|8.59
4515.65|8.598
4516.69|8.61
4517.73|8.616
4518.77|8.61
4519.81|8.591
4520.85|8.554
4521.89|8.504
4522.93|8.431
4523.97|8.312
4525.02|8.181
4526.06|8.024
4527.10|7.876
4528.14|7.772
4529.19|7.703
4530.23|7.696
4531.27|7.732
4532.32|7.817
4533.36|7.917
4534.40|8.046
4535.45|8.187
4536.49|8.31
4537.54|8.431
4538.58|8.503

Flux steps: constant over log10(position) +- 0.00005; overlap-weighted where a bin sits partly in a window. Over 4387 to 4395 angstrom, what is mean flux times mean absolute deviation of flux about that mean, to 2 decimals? 1.43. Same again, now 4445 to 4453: 0.83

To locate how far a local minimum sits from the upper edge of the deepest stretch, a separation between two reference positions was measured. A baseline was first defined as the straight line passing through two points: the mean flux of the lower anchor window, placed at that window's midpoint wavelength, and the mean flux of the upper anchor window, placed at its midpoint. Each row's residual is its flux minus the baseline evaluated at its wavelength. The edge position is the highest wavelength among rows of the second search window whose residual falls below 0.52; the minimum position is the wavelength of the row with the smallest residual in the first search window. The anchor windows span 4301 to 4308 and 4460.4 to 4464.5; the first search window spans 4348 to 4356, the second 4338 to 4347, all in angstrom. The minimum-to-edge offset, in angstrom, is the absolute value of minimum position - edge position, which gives 2.0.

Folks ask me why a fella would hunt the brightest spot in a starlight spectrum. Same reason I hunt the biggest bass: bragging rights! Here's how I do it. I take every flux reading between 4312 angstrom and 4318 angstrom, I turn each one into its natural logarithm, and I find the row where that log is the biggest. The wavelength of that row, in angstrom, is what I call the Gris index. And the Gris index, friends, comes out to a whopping 4317.38 angstrom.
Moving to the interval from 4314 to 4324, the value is 4318.37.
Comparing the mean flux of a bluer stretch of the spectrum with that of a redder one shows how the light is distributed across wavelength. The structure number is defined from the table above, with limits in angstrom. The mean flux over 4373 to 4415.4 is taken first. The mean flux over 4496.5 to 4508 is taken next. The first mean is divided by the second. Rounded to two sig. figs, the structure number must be 0.87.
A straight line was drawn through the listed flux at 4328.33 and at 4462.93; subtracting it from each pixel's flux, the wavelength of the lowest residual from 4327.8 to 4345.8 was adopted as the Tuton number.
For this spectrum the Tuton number 4339.30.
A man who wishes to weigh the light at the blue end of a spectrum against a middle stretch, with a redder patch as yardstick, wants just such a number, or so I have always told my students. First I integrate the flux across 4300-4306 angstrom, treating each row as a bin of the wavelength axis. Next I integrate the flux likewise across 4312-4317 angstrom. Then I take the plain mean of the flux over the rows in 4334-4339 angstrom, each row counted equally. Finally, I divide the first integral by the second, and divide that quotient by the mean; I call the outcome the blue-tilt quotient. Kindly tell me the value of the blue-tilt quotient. 0.154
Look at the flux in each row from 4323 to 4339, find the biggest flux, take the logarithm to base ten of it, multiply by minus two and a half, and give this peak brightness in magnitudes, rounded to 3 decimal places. -2.251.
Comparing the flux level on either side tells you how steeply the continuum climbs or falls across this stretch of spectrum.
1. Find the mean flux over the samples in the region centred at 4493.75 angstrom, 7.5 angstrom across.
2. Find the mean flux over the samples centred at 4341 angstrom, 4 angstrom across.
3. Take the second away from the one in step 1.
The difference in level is 1.2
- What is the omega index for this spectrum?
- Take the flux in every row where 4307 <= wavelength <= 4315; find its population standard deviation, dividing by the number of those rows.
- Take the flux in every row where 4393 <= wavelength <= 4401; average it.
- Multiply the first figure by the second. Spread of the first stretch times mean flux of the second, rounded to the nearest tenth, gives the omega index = 1.9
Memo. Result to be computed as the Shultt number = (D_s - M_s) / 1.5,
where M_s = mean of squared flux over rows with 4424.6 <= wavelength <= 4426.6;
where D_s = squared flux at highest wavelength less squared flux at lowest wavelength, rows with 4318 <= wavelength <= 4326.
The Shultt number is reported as -48.2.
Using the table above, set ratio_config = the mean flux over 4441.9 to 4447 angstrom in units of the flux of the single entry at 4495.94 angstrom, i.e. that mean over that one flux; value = 1.05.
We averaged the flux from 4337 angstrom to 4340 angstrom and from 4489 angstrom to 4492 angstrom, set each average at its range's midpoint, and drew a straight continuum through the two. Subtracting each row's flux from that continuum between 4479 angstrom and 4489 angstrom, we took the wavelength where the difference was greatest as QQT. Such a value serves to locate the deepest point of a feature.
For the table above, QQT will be 4488.70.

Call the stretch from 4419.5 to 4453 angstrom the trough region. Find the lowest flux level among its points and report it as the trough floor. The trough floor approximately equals 7.802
